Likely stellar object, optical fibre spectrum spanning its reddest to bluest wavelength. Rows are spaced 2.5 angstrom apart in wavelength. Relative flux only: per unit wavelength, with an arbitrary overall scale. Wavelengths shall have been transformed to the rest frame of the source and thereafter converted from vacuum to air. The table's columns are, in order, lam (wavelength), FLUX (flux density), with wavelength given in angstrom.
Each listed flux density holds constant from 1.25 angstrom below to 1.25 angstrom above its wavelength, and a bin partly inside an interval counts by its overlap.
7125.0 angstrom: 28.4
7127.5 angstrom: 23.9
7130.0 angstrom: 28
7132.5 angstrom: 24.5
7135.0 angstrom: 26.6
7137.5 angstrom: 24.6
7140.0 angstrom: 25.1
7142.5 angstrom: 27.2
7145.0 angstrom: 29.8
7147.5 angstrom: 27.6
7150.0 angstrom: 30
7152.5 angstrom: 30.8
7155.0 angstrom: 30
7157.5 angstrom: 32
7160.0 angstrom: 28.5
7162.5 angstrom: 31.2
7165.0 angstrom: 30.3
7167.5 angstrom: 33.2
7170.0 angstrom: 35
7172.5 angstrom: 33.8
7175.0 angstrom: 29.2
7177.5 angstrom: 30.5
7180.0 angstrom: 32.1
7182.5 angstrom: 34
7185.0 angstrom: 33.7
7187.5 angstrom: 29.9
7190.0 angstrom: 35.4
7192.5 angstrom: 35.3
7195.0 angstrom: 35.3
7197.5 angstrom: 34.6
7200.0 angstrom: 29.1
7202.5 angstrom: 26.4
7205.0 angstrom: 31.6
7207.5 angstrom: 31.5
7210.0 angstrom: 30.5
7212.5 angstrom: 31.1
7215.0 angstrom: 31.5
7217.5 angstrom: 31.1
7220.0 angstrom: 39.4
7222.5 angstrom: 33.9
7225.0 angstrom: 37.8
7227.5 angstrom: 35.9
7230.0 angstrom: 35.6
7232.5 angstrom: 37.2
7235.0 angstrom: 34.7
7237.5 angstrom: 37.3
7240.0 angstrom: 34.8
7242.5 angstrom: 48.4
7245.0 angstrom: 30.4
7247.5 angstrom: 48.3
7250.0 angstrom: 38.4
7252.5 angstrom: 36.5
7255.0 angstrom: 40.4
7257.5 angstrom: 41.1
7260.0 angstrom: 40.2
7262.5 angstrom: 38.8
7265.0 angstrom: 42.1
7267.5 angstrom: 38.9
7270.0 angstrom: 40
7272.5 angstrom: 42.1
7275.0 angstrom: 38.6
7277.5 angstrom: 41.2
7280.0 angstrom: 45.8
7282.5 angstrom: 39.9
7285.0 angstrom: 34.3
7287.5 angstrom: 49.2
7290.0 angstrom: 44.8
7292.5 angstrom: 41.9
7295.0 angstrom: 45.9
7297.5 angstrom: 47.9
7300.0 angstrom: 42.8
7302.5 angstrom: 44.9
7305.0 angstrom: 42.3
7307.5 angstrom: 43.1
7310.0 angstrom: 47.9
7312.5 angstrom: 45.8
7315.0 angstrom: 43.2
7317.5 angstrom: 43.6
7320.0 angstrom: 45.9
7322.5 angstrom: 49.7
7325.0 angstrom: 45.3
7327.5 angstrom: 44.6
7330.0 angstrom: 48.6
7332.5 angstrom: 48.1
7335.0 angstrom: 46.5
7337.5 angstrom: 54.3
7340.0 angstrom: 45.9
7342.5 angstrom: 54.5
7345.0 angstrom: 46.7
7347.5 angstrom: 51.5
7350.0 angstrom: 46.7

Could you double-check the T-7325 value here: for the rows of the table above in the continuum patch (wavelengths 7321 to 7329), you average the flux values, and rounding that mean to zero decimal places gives 47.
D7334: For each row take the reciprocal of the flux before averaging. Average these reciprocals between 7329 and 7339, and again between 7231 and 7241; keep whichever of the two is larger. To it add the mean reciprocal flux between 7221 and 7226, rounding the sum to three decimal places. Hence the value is 0.056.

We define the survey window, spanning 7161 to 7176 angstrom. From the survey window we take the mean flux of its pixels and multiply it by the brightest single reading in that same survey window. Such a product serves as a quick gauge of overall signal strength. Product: 1124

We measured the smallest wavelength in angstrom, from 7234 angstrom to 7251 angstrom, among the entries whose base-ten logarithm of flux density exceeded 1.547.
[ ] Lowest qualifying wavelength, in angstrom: 7237.5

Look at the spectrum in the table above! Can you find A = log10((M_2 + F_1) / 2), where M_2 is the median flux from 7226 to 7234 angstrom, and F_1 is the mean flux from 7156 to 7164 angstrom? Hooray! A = 1.52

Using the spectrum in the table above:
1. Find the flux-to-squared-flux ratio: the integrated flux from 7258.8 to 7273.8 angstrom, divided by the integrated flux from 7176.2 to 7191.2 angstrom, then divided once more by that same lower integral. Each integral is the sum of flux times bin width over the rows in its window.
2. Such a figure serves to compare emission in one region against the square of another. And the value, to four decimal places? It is 0.0025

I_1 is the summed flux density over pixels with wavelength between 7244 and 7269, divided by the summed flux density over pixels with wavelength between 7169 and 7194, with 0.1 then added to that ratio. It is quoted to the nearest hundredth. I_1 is 1.30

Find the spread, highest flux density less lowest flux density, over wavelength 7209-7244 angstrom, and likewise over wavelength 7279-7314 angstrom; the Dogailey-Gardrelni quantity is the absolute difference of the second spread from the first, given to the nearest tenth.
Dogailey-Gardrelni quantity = 3.0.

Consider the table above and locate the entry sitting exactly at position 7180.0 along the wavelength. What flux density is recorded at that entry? 32.1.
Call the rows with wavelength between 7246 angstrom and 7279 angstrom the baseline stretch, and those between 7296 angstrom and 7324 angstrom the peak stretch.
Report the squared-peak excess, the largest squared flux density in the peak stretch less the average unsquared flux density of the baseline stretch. 2430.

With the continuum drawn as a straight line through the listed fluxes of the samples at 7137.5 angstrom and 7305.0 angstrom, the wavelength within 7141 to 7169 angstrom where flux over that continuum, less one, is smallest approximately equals 7160.0 angstrom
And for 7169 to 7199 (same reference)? 7187.5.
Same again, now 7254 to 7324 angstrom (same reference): 7285.0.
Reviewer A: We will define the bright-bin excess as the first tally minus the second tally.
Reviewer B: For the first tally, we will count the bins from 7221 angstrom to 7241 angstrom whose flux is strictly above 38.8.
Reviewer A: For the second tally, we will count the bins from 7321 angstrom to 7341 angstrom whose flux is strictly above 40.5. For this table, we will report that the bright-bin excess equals -8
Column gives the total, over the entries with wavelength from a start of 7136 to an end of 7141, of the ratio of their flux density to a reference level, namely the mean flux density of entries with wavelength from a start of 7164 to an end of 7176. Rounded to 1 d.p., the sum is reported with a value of 1.5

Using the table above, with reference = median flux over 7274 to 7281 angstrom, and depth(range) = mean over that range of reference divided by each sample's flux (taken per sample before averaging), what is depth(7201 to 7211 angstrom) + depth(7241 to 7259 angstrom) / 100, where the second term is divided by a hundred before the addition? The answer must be 1.39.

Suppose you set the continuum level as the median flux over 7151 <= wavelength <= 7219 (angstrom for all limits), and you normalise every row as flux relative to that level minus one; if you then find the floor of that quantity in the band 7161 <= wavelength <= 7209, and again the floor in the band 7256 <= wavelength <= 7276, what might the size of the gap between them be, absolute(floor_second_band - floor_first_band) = 0.39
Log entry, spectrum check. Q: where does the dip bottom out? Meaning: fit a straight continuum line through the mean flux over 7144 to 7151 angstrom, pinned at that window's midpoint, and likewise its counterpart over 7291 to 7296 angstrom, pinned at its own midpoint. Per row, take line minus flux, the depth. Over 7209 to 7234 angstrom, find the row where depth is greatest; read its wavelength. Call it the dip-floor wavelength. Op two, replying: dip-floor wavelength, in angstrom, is 7217.5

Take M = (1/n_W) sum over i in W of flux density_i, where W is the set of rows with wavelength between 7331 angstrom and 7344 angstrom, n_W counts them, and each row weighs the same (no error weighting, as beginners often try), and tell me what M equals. 50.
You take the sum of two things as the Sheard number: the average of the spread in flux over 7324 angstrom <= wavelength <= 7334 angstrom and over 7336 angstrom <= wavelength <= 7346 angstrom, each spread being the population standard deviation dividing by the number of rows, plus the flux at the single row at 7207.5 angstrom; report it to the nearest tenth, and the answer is 34.4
